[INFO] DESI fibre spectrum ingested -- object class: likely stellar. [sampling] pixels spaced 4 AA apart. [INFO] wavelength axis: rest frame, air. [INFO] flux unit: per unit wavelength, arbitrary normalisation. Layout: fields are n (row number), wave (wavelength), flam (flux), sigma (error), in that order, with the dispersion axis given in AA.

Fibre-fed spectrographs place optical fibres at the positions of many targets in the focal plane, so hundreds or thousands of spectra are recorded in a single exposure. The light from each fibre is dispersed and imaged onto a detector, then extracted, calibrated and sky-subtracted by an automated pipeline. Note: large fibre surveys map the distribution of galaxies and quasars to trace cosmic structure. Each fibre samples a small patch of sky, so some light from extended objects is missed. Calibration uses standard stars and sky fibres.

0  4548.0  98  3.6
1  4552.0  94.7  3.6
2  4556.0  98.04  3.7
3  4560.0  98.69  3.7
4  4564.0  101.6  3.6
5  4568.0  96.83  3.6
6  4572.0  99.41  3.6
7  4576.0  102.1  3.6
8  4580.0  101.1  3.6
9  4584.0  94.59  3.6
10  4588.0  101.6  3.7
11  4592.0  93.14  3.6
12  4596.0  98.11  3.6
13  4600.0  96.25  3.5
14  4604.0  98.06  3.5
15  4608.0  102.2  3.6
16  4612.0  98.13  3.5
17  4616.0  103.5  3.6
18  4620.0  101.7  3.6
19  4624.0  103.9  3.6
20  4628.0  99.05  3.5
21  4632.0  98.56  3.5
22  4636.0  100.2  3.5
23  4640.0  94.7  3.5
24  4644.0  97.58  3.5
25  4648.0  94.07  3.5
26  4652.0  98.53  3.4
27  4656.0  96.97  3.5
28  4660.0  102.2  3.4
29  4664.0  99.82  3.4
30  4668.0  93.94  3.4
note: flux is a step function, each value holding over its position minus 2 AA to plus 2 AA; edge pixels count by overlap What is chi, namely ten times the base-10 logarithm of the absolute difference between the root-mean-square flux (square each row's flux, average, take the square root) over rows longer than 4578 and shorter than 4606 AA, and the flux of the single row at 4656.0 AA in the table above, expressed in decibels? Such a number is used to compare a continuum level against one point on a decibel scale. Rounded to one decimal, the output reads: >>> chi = -2.1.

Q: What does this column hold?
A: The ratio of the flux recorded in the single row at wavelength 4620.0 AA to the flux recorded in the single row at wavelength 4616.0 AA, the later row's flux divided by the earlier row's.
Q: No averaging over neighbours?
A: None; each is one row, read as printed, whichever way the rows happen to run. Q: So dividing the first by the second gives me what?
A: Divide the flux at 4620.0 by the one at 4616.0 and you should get 0.98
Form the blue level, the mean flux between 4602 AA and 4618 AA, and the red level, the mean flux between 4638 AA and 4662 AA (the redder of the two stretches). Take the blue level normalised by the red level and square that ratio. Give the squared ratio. 1.07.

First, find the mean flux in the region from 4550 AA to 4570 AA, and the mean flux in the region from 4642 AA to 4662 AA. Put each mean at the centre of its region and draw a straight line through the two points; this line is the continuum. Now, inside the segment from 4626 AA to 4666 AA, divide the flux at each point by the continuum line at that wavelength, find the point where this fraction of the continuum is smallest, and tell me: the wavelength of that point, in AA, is 4648.0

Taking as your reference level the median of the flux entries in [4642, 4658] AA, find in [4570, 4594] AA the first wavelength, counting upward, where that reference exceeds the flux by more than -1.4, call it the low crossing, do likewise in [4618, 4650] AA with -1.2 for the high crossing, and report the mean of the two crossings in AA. 4612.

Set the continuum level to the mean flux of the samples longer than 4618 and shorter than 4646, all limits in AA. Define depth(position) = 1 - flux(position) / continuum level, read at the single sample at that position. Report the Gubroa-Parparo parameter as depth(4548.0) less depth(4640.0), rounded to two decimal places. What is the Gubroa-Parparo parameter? -0.03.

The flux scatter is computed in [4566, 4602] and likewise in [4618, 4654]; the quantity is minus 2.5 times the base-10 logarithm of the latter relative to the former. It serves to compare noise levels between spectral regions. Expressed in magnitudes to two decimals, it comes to 0.03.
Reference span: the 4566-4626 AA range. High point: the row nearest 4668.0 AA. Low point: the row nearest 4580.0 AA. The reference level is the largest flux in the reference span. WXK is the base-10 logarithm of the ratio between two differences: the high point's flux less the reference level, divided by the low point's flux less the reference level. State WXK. 0.6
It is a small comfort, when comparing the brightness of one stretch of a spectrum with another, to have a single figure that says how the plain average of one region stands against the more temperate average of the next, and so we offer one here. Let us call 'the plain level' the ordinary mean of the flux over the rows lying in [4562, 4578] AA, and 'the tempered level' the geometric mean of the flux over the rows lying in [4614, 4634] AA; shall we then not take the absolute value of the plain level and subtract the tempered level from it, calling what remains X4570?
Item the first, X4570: -1.3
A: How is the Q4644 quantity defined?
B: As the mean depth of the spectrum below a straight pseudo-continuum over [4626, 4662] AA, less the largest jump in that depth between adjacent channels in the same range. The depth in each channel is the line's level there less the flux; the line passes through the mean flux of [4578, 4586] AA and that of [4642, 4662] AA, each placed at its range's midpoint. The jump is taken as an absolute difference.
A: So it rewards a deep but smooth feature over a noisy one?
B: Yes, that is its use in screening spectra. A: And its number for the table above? -5.6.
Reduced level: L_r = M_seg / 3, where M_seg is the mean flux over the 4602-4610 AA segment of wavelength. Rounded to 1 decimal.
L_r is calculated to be 33.4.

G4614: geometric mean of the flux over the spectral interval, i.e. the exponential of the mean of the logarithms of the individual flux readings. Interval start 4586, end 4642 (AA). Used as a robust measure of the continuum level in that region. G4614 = 99.2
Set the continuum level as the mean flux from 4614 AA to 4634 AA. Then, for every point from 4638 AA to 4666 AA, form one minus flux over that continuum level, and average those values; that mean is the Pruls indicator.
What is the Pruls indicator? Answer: 0.036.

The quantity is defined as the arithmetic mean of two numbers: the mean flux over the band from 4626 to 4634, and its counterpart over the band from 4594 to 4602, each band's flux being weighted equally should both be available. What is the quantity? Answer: 98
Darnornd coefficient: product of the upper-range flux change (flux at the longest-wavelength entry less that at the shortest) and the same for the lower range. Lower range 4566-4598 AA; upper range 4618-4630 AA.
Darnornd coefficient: -3.4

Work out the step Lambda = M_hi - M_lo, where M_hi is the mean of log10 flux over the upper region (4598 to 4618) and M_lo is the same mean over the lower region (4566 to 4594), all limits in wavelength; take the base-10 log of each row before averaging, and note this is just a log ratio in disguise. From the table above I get 0.005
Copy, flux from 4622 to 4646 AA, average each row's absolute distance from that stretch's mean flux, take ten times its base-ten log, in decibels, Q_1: 3.1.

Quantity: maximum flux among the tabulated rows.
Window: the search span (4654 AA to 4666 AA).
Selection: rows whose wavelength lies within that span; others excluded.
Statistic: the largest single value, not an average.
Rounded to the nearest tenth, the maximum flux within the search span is 102.2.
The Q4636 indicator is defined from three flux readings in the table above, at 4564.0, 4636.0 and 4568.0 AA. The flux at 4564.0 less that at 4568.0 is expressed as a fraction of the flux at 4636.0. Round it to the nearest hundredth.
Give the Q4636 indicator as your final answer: 0.05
